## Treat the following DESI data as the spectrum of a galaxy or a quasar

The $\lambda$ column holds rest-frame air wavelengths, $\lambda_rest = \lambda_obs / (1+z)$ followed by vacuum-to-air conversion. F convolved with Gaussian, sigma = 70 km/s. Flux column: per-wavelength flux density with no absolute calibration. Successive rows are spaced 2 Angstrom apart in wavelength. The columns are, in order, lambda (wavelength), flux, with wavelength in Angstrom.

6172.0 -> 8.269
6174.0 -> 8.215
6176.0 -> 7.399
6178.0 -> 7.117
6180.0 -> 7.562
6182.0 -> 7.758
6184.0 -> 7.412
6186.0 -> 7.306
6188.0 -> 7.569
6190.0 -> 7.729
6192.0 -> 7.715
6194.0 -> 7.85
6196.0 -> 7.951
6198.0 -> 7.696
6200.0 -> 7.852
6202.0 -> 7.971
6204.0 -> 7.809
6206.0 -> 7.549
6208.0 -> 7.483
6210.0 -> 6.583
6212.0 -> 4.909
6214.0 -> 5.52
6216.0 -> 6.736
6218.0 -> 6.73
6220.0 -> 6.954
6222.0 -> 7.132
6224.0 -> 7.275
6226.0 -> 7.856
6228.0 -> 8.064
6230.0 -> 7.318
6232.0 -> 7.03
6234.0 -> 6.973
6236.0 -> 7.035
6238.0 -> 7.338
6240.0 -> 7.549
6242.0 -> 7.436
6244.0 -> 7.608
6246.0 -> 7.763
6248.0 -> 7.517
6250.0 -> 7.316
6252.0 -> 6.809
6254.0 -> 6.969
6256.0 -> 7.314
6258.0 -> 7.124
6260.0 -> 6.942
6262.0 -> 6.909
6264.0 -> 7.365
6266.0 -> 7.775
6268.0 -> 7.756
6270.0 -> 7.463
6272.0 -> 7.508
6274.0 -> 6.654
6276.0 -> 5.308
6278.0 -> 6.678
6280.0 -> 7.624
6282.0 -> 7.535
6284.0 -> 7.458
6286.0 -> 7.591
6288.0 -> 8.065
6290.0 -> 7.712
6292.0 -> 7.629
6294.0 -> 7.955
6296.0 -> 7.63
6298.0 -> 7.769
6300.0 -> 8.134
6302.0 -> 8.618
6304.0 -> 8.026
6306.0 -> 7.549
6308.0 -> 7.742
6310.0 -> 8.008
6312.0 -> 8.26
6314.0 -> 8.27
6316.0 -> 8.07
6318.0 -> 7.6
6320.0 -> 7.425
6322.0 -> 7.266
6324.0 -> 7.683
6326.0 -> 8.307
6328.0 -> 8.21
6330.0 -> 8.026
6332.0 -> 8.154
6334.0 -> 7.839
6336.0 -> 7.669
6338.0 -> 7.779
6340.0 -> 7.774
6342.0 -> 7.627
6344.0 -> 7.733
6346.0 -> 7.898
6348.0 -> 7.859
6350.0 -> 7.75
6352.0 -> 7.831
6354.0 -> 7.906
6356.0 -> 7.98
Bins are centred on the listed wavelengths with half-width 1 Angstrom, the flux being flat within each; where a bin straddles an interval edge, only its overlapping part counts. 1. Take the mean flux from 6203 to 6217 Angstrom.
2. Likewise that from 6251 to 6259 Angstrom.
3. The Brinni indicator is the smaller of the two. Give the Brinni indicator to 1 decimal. 6.7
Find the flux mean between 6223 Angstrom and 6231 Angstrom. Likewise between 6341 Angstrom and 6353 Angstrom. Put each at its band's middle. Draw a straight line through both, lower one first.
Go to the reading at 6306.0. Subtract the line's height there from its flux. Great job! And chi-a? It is -0.18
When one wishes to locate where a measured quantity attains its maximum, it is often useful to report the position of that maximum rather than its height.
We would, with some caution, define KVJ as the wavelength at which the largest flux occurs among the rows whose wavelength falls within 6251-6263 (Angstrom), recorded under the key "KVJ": 6256.0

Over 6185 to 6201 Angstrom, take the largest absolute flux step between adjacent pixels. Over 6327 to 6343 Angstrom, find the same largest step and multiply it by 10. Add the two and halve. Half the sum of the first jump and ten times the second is 1.7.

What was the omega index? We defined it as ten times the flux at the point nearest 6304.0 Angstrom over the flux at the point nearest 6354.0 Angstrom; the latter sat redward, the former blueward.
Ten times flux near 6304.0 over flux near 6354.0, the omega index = 10.2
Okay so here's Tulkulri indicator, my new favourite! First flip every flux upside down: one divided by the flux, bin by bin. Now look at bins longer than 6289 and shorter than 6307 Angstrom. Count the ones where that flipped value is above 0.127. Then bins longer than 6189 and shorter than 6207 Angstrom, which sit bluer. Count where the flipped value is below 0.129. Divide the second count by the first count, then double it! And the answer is 2.0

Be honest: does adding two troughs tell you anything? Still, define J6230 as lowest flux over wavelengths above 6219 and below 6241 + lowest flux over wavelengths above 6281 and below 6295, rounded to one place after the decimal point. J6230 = 14.4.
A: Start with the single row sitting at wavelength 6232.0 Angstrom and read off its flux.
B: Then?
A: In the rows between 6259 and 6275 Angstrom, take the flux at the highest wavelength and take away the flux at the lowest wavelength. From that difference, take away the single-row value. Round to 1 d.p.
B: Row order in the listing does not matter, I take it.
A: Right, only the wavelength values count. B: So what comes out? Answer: -7.3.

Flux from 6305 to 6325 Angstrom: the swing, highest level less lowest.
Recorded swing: 1.0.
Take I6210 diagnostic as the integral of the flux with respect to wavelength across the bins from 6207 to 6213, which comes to 38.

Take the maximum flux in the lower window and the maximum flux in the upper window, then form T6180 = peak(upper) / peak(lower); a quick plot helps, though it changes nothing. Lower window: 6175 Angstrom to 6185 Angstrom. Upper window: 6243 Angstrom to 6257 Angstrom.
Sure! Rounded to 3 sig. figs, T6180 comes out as 1.00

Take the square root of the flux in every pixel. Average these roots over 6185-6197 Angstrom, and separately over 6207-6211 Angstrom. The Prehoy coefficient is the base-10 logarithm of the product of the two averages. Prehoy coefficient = 0.866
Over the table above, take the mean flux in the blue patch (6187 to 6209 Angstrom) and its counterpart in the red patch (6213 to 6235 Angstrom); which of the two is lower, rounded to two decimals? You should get 7.05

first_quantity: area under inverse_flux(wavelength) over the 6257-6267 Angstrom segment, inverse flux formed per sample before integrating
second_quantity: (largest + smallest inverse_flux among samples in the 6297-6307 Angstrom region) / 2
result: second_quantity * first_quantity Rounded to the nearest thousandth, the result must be 0.172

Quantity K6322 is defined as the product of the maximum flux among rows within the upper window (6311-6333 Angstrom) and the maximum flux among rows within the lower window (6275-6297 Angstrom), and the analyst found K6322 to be 67.0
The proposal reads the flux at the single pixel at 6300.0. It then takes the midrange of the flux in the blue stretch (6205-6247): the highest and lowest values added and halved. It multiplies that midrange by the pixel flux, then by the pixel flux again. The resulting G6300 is 429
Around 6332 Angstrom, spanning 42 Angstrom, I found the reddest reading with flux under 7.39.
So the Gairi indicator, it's 6322.0 Angstrom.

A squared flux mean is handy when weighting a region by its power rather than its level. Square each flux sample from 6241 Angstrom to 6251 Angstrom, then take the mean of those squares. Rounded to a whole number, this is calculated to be 57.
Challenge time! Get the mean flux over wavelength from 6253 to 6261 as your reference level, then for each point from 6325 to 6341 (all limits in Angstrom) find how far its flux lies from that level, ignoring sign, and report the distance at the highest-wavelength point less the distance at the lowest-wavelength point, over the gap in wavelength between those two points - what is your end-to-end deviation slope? -0.038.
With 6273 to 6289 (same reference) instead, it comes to 0.039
